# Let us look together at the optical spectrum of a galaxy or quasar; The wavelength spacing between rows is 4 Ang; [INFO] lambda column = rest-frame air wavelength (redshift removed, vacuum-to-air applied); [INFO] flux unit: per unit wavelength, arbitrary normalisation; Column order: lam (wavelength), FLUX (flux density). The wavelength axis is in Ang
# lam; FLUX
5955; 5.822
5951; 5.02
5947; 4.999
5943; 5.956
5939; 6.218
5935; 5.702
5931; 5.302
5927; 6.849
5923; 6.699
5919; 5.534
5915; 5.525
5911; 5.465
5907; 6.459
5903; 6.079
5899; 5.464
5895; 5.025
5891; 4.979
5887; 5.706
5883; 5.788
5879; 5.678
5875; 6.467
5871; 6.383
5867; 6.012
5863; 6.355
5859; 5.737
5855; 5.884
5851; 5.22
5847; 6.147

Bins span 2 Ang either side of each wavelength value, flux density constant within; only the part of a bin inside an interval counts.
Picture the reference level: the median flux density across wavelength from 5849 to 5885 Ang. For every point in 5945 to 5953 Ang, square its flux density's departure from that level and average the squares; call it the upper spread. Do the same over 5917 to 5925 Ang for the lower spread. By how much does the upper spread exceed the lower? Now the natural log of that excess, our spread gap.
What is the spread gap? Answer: -1.0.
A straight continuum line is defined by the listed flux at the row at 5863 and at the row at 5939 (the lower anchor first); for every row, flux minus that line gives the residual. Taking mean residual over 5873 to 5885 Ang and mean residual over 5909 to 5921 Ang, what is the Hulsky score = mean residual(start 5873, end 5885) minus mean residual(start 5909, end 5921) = 0.4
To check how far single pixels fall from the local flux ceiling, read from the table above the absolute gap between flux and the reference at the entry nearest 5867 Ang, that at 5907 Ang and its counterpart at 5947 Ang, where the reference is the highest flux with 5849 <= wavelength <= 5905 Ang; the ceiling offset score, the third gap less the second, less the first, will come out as 1.0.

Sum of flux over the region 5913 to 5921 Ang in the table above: 11.1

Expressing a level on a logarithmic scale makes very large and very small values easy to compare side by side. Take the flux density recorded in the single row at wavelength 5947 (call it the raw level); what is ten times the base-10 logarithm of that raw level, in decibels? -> 6.99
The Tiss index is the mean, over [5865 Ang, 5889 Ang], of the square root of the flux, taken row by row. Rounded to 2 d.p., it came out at 2.45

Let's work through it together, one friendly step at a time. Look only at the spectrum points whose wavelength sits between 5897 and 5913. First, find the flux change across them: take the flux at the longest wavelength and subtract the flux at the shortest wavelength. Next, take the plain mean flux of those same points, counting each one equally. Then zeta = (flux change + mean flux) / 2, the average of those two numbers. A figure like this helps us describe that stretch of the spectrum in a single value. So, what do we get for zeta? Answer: 2.93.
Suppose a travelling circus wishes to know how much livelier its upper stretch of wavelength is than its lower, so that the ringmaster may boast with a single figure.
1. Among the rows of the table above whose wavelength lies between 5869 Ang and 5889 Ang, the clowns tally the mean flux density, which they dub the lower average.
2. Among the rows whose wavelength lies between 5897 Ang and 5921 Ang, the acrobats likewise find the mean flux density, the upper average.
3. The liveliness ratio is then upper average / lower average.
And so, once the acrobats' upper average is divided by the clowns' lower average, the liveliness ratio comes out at 0.96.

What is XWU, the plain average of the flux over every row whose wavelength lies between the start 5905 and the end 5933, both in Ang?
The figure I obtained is 5.98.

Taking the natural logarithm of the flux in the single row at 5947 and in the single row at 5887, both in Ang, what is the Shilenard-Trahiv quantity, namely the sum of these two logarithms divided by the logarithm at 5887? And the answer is 1.92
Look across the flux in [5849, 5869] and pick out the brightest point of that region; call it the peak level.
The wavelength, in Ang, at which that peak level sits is 5863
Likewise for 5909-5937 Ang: 5927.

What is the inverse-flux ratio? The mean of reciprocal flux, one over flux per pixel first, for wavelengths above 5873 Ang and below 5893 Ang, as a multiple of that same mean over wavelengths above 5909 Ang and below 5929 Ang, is 1.05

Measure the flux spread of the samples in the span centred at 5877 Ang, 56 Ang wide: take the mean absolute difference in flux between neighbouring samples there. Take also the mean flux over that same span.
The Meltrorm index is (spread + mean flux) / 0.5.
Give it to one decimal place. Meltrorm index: 12.3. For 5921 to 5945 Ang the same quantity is 13.4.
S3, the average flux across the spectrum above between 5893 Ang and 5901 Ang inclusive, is 5.24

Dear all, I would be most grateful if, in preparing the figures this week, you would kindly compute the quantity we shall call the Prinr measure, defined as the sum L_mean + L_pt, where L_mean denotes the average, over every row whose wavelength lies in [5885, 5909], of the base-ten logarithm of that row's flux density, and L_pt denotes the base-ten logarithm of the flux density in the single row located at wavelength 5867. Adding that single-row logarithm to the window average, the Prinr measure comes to 1.53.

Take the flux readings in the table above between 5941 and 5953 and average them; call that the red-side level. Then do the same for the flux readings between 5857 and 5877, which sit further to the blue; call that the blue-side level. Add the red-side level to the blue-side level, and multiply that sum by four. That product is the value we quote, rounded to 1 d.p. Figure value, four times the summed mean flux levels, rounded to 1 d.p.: 46.1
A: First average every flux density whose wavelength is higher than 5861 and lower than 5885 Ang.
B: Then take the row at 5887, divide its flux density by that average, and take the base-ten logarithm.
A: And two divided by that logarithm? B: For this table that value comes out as -67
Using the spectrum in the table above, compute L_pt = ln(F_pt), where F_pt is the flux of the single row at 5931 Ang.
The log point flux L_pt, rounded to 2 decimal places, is 1.67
